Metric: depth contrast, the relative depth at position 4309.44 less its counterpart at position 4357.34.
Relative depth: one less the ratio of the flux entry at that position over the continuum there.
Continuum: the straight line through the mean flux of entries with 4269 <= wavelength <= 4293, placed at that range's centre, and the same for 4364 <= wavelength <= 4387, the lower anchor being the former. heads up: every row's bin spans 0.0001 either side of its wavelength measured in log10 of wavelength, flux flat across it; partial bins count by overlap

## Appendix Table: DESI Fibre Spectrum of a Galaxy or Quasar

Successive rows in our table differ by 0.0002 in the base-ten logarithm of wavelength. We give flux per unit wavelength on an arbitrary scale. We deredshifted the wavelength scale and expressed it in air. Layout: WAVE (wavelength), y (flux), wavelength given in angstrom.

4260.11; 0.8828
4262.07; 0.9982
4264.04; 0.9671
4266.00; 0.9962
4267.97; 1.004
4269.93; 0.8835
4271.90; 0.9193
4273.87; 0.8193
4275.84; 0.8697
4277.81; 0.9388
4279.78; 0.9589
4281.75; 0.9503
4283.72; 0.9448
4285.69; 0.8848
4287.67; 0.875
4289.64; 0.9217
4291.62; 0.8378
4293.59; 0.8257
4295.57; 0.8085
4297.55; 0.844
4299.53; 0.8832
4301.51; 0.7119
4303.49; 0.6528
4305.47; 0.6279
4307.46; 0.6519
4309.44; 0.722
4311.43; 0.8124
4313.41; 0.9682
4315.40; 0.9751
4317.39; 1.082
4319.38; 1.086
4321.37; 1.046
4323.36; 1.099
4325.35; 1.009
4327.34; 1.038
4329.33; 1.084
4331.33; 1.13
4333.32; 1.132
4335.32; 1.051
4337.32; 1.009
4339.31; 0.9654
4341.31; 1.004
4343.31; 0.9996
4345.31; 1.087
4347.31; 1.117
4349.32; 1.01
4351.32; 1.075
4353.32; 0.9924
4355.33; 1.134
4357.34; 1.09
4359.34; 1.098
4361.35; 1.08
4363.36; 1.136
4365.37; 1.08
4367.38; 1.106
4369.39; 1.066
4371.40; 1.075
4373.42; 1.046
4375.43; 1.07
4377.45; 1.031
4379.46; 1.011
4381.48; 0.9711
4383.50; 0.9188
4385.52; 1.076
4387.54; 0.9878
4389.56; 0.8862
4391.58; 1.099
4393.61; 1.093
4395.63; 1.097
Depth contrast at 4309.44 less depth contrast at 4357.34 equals 0.31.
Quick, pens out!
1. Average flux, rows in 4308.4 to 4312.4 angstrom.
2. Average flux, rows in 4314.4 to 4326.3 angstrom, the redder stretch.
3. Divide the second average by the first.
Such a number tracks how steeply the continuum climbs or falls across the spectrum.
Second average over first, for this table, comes 1.37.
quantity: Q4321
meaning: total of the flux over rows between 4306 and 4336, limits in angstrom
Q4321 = 14.9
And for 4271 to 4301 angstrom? 13.3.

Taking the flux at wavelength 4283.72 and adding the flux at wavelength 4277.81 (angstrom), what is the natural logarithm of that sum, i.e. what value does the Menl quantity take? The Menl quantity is 0.63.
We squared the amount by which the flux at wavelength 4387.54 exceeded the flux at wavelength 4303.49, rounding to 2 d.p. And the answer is 0.11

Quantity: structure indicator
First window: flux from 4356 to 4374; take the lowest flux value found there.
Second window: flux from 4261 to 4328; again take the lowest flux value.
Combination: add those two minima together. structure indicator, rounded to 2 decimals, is 1.67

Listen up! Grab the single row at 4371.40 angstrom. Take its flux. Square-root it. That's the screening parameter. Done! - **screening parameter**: 1.037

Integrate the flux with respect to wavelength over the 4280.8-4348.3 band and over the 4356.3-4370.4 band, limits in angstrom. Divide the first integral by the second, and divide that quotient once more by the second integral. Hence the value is 0.27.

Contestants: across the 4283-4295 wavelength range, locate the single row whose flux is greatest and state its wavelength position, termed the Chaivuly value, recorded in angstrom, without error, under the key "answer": 4283.72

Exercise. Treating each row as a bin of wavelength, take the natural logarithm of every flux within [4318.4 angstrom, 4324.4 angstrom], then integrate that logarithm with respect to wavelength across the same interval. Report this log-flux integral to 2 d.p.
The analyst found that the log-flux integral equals 0.44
